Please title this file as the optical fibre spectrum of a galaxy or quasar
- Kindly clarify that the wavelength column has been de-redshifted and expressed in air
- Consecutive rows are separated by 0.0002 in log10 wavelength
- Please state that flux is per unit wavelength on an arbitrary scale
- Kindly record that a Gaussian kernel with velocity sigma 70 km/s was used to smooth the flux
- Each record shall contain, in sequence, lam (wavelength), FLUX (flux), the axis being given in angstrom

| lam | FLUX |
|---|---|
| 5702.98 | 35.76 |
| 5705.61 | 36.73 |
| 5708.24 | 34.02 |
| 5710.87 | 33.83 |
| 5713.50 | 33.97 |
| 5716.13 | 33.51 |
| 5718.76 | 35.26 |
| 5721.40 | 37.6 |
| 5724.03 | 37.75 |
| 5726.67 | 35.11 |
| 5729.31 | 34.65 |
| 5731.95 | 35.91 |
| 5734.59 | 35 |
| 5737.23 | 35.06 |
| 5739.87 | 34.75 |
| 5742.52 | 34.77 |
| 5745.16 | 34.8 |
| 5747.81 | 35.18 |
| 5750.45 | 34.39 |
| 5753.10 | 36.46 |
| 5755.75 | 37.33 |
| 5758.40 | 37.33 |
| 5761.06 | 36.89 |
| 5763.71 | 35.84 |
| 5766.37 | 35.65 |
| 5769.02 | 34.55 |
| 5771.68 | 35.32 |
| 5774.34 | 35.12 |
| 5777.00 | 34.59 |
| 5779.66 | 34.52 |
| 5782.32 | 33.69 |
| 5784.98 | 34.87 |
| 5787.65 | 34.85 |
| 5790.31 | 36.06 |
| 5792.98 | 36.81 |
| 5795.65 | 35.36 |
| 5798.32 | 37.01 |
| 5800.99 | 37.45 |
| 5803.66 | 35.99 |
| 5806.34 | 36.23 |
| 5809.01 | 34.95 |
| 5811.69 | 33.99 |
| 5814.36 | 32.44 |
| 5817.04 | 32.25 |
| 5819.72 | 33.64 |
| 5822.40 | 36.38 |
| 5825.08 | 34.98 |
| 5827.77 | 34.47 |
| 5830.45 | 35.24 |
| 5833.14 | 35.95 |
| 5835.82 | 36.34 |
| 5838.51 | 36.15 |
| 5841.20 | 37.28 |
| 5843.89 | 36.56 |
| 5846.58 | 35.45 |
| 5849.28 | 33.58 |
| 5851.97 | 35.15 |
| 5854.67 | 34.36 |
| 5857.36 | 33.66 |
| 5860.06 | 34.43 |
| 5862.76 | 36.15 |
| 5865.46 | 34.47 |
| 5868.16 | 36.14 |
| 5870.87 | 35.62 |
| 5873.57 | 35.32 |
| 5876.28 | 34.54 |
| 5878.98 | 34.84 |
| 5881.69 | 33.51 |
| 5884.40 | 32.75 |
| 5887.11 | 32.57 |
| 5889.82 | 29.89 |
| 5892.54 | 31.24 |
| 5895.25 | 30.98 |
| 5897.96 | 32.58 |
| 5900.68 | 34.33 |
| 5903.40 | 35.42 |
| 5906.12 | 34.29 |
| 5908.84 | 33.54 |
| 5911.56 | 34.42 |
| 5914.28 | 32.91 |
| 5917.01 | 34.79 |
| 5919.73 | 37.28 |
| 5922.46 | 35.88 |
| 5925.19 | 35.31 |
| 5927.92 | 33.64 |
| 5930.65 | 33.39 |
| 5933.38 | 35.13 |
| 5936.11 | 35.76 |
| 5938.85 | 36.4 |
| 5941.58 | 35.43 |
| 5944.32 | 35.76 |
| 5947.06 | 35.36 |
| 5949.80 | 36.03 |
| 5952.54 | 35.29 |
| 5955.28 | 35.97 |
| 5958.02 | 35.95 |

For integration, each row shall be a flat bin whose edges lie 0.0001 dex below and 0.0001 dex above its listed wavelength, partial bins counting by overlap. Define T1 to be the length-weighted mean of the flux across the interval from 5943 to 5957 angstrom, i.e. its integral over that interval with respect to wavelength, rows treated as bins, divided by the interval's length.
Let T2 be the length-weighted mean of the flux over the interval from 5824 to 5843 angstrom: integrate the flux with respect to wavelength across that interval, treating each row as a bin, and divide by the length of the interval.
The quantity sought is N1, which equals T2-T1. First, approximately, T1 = 35.7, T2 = 35.8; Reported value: 0.1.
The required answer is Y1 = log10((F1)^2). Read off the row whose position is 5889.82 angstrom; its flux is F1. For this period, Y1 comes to 2.95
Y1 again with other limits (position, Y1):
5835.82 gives 3.12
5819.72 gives 3.05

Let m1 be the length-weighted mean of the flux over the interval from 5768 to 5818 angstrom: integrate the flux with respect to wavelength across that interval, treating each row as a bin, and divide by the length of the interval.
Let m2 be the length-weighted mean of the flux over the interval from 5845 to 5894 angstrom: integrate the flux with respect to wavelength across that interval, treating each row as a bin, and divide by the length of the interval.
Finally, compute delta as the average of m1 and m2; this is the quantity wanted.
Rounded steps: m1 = 35.1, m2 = 34.1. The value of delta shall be 34.6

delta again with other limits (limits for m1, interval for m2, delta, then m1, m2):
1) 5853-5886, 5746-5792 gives 35.0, 34.6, 35.5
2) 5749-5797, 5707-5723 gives 35.2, 35.5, 34.8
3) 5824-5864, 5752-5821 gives 35.3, 35.3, 35.3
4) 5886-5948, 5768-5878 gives 34.7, 34.2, 35.2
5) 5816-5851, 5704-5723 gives 35.2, 35.3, 35.0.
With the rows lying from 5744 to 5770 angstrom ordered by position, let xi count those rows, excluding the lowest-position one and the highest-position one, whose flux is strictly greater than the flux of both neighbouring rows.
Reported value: 1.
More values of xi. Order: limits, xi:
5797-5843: 4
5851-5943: 8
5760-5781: 1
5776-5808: 3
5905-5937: 2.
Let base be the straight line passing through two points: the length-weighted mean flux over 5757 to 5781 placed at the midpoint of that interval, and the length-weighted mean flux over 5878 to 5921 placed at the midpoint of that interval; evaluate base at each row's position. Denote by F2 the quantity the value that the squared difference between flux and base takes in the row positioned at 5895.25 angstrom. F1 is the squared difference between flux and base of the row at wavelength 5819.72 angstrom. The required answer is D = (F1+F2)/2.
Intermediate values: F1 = 1.2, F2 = 6.4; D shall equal 4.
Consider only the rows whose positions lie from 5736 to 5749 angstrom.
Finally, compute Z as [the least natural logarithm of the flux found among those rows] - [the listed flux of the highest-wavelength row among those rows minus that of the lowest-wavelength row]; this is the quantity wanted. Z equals 3.4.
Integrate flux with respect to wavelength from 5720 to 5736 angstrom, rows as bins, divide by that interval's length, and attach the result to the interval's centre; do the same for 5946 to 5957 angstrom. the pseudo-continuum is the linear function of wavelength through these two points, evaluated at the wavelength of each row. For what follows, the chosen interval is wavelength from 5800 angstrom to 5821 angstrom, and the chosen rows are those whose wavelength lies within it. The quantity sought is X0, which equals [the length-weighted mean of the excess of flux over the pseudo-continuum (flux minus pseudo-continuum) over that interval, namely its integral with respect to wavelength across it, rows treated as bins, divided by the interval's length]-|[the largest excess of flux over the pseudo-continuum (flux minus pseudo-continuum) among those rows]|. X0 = -2.87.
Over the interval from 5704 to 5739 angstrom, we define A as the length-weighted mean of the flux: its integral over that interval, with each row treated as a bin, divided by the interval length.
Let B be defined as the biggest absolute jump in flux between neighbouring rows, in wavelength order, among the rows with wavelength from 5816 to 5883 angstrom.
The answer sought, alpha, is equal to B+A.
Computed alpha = 38.0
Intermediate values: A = 35.3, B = 2.74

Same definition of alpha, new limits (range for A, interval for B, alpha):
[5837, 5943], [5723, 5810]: 37.1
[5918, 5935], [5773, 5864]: 37.9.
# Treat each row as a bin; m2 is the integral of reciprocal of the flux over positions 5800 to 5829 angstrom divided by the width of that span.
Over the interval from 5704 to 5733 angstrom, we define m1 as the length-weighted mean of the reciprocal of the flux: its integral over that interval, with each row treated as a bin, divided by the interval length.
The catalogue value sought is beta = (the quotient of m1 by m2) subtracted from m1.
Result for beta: -0.956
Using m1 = 0.0284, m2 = 0.0288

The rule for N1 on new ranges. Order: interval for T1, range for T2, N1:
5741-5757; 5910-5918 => -1.5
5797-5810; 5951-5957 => -0.7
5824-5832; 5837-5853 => 0.8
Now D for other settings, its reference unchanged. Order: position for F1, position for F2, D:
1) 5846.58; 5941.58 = 4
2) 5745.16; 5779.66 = 1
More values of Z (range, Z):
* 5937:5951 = 3.9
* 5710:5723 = -0.3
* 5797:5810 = 5.6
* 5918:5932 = 7.4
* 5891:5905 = -0.7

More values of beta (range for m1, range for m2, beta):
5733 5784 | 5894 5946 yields -0.950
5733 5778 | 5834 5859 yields -0.969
